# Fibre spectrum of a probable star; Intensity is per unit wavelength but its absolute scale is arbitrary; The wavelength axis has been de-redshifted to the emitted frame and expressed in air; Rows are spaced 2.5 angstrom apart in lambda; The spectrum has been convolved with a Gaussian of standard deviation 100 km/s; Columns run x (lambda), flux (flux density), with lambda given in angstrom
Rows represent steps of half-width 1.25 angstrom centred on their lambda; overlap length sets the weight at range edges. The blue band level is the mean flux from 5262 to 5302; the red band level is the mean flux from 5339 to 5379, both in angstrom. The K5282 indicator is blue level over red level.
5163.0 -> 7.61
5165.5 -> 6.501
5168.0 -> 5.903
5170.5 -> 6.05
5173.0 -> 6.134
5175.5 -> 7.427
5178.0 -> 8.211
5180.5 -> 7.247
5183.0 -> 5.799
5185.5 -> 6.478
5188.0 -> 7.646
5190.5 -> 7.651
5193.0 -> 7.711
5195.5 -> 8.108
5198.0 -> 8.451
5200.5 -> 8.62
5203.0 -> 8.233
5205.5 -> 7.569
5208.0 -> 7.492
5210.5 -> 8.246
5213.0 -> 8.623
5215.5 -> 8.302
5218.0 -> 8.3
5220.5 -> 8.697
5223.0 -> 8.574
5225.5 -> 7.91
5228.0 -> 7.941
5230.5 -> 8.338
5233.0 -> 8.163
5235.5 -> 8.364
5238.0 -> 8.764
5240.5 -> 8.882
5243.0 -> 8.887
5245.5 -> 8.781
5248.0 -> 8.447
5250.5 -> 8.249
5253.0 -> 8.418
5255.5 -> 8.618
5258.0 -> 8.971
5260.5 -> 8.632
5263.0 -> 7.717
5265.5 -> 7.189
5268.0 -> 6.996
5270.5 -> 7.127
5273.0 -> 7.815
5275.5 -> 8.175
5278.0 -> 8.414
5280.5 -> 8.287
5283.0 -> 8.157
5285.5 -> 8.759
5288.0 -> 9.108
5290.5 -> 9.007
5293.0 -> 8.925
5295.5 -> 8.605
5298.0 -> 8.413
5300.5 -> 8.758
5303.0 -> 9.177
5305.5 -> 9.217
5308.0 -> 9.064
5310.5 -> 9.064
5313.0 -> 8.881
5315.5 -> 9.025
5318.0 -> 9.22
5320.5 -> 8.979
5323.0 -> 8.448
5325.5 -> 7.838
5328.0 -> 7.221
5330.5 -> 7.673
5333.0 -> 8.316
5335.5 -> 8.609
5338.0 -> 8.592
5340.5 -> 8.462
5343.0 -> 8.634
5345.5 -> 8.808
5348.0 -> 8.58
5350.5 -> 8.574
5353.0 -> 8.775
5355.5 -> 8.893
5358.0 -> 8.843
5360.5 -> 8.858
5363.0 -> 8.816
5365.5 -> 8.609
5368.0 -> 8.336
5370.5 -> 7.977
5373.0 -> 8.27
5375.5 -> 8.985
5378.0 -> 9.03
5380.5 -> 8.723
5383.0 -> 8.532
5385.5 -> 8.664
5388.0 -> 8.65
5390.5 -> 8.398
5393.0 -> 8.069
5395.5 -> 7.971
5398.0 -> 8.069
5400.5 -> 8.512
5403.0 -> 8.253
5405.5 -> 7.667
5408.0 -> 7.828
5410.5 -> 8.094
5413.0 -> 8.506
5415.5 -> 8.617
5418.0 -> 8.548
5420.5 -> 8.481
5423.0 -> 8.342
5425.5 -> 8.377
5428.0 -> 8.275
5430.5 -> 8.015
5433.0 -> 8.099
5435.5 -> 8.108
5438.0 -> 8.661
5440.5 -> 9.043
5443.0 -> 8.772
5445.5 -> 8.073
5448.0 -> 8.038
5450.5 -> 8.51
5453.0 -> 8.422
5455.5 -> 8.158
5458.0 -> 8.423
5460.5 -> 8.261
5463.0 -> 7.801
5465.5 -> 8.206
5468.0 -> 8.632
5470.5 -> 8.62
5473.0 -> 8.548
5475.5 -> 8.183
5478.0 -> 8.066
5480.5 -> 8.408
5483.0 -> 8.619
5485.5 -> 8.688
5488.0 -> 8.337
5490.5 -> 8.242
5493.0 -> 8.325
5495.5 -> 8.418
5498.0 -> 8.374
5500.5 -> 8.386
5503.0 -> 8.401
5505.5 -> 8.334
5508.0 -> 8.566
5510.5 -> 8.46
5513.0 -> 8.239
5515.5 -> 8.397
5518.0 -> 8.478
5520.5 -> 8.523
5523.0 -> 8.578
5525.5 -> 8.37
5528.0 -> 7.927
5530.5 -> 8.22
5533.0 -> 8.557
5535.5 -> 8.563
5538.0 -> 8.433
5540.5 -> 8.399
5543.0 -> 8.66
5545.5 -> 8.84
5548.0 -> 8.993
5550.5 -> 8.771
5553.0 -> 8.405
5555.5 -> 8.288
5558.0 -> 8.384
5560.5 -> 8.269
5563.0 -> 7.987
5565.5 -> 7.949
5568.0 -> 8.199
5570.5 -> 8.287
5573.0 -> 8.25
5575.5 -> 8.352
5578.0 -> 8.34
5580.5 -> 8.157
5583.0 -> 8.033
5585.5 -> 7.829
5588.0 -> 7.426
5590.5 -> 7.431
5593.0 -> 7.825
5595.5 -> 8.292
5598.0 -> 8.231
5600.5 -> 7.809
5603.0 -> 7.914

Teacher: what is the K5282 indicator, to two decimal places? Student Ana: 0.95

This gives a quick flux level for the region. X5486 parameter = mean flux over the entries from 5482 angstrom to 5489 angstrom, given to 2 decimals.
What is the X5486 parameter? 8.55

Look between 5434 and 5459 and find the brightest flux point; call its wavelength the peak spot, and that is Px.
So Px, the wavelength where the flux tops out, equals 5440.5 angstrom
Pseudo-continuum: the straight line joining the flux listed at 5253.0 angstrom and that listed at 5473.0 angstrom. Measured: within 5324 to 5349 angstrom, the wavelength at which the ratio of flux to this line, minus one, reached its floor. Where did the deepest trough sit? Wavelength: 5328.0 angstrom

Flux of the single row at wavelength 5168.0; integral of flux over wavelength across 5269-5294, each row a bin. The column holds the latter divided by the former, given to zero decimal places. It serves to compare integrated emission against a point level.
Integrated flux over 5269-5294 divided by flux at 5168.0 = 35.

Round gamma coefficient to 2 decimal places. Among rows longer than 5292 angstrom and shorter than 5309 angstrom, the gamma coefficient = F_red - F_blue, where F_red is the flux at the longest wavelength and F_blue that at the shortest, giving 0.14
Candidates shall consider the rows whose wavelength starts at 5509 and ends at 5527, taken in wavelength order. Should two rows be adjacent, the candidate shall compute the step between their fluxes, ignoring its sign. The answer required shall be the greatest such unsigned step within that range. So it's 0.22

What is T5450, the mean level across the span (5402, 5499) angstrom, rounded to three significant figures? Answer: 8.33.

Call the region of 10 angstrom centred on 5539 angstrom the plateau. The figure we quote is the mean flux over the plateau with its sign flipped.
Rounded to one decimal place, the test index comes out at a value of -8.5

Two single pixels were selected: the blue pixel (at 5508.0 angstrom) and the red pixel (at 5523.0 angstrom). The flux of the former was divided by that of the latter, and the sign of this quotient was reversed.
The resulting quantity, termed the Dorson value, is -1.00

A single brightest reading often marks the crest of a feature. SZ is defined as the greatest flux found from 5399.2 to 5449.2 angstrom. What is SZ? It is 9.043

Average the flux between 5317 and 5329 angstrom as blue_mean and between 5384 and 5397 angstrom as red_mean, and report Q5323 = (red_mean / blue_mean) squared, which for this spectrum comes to 1.00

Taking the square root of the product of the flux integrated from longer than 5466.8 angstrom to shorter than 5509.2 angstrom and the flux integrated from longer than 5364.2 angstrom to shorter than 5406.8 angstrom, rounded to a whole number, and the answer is 357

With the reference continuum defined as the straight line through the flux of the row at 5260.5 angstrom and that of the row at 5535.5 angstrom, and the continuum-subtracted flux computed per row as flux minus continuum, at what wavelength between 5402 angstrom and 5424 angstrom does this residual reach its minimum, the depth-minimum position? 5405.5 angstrom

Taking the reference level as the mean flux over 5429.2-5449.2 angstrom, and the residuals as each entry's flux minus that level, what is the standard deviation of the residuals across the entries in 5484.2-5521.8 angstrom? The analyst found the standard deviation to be 0.12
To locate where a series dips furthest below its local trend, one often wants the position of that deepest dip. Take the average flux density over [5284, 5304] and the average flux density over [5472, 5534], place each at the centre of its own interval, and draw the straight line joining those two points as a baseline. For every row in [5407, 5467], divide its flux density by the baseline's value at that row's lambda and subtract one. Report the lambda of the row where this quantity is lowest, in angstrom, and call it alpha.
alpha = 5408.0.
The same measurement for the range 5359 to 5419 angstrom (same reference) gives 5405.5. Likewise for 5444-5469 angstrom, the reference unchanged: 5463.0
